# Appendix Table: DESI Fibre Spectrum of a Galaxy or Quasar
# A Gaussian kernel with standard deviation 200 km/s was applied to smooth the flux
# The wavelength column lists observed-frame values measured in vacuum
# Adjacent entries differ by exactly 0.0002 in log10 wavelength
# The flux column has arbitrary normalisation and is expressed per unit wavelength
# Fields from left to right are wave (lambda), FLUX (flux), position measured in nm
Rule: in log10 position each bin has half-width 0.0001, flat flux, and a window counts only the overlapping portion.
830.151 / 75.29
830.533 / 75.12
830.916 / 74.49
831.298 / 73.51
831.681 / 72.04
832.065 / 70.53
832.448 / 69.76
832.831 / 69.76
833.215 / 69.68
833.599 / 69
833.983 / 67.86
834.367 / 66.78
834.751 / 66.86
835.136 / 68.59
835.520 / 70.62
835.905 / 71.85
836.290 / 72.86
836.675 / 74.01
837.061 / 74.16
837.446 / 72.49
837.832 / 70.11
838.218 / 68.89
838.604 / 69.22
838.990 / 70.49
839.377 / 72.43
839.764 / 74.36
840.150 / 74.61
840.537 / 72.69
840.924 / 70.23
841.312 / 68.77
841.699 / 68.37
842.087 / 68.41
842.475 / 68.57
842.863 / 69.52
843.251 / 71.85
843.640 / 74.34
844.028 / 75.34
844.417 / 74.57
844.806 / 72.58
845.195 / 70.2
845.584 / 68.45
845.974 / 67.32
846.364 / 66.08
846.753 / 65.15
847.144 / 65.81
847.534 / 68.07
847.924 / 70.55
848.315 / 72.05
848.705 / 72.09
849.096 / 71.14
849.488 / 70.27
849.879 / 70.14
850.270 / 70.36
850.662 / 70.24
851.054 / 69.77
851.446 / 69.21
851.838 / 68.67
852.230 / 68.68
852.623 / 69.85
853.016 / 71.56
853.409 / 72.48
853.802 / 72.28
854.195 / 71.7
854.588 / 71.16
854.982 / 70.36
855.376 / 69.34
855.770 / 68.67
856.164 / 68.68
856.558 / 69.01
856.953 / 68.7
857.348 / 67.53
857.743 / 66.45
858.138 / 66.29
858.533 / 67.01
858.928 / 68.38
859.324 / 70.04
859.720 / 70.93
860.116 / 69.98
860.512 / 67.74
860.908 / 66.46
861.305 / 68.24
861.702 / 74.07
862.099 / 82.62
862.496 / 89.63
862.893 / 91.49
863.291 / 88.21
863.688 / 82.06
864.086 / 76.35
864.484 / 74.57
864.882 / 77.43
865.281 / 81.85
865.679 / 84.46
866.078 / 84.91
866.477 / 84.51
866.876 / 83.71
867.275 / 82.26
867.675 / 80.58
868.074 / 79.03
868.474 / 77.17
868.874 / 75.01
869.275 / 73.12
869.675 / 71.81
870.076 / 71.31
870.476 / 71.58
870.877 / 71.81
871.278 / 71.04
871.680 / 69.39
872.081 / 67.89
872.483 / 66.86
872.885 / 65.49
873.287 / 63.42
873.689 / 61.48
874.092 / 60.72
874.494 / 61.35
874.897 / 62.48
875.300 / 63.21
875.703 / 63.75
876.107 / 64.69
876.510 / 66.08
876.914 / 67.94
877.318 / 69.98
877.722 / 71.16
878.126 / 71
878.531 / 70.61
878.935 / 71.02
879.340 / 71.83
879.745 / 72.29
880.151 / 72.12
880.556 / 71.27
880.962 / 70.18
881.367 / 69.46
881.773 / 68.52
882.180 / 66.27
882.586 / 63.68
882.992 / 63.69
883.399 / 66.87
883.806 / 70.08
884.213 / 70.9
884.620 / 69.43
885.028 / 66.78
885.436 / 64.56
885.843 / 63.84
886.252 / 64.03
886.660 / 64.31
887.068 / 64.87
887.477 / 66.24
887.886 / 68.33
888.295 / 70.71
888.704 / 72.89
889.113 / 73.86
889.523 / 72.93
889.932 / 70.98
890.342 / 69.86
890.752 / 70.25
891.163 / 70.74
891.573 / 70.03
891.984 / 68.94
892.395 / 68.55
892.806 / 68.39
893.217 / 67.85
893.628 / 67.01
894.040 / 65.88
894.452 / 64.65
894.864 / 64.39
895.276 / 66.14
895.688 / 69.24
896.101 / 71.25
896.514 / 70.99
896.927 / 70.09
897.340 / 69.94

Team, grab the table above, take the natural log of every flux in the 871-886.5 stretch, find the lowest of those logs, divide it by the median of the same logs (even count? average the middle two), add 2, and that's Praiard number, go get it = 2.98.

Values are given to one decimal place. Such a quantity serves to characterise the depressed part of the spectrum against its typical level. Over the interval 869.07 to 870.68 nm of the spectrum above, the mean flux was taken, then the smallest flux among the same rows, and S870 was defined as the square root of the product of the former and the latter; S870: 71.6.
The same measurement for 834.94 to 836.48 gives 69.8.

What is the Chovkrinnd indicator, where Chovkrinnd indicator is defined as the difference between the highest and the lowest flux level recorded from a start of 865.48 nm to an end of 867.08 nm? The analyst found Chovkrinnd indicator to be 1.2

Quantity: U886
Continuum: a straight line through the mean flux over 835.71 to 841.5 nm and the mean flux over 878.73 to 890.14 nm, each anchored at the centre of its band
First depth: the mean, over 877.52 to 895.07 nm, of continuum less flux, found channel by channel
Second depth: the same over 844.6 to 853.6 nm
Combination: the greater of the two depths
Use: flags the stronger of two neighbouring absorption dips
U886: 1.5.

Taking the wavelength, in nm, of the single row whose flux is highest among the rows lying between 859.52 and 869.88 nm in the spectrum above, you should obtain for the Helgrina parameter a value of 862.893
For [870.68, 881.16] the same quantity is 879.745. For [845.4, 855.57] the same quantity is 853.409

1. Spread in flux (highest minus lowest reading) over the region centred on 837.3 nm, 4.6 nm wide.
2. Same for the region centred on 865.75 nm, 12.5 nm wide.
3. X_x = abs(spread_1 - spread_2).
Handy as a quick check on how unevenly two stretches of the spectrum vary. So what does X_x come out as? 19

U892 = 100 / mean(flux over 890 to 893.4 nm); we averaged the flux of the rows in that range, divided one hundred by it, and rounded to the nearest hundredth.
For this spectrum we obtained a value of 1.44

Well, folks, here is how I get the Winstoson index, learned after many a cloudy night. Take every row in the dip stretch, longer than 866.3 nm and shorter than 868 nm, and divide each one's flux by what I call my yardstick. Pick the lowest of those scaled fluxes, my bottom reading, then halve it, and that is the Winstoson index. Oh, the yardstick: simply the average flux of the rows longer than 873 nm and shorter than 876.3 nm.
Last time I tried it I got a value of 0.64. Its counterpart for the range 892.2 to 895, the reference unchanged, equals 0.51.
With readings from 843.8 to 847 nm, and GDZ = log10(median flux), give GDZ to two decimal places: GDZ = 1.84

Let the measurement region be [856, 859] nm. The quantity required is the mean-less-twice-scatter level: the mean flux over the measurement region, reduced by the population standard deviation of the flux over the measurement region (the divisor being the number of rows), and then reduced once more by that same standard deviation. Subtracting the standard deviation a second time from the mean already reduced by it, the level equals 65.7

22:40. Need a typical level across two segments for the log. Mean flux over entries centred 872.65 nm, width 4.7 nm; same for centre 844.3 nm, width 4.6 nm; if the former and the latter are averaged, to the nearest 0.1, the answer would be 68.4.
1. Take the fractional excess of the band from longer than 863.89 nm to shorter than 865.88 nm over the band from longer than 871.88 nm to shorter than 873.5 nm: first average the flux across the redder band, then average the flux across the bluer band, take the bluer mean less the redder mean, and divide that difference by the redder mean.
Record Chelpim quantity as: 0.20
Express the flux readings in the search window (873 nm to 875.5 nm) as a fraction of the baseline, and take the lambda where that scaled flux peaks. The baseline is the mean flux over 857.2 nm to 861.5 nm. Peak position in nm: 873.287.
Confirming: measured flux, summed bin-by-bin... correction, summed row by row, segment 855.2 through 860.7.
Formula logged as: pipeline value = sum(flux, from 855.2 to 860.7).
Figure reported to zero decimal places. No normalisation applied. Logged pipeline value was 959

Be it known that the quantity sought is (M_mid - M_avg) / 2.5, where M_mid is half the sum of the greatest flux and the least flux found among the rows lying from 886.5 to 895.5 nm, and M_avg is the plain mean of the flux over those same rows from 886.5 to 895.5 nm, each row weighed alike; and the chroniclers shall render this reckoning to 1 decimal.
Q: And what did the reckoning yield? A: 0.2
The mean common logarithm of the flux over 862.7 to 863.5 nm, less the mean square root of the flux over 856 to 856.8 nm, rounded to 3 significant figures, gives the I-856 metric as -6.34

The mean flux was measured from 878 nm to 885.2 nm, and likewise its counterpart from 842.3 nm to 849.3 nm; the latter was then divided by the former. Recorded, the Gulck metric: 1.01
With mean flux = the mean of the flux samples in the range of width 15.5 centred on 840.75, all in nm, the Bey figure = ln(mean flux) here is 4.253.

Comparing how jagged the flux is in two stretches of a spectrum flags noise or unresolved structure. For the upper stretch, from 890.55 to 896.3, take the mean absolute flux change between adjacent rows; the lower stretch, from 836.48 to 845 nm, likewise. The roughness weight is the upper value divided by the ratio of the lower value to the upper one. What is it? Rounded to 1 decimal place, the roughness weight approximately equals 0.9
